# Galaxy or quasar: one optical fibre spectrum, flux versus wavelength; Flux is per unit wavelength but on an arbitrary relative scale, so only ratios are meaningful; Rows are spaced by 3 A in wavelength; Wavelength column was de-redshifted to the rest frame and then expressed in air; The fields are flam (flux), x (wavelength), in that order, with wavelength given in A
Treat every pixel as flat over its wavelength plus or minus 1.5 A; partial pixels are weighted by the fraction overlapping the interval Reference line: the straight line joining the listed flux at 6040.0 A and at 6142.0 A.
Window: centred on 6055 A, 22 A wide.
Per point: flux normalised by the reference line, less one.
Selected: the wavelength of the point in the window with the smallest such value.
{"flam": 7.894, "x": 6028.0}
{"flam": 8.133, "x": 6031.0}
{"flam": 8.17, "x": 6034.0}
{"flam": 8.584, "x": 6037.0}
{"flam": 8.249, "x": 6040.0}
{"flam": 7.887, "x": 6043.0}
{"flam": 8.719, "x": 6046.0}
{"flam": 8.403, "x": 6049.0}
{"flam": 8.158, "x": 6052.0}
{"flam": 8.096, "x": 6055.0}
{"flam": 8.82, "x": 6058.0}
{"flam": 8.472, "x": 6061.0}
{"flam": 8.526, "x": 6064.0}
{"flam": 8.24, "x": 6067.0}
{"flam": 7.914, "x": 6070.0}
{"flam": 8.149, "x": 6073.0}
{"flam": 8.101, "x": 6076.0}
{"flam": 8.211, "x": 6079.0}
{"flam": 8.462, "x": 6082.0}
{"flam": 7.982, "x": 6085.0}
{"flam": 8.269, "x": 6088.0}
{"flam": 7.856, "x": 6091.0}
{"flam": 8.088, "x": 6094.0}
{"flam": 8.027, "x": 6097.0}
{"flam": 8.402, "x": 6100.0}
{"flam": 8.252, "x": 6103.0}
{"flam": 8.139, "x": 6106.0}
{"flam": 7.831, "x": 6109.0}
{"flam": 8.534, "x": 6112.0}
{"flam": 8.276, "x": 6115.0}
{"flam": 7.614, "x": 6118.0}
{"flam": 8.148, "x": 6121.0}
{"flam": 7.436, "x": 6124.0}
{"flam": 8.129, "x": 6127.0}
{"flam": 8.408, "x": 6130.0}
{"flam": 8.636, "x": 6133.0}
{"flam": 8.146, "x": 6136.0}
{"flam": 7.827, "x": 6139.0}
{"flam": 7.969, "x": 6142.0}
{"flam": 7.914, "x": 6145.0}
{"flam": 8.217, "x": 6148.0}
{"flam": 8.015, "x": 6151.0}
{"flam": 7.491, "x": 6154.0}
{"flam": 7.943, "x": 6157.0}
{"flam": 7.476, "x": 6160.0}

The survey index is 6055.0 A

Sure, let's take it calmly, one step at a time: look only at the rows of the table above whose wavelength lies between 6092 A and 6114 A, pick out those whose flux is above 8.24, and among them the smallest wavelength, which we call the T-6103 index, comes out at 6100.0 A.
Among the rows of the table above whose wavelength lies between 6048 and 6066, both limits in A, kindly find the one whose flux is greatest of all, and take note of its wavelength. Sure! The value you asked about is 6058.0 A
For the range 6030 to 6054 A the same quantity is 6046.0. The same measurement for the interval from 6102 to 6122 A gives 6112.0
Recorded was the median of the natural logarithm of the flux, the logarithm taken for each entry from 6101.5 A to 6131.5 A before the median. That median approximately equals 2.097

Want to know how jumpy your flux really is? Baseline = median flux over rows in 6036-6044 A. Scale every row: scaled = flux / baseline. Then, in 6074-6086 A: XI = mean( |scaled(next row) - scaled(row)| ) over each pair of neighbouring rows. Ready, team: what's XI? 0.034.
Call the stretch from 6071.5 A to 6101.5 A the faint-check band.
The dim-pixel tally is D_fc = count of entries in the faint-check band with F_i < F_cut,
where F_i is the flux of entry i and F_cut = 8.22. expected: 7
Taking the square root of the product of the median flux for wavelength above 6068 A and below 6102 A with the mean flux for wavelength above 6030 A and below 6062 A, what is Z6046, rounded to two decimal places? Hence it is 8.22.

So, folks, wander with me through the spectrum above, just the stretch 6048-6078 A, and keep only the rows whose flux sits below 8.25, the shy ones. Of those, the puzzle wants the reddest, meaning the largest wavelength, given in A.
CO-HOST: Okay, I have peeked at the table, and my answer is 6076.0 A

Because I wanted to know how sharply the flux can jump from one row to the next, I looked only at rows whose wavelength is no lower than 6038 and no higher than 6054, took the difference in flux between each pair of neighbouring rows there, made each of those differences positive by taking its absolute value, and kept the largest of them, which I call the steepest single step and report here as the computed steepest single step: 0.83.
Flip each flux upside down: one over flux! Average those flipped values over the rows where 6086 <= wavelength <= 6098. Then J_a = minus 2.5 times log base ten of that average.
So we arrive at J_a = 2.27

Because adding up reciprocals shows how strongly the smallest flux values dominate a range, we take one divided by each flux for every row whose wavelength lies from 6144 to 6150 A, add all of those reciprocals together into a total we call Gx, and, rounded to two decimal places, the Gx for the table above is 0.25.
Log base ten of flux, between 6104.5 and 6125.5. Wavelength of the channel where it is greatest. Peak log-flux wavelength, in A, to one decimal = 6112.0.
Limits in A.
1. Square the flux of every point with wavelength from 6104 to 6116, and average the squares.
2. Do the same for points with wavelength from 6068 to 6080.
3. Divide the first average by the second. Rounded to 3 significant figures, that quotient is 1.03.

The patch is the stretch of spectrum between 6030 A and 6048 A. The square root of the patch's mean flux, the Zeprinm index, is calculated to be 2.88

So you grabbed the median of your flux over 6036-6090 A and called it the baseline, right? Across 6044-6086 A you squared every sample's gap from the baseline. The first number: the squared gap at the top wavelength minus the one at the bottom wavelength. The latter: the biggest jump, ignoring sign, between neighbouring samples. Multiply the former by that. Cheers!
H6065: -0.05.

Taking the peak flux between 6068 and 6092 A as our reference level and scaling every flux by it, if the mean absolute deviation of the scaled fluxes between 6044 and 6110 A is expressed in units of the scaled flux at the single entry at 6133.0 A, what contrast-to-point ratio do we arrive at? 0.024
